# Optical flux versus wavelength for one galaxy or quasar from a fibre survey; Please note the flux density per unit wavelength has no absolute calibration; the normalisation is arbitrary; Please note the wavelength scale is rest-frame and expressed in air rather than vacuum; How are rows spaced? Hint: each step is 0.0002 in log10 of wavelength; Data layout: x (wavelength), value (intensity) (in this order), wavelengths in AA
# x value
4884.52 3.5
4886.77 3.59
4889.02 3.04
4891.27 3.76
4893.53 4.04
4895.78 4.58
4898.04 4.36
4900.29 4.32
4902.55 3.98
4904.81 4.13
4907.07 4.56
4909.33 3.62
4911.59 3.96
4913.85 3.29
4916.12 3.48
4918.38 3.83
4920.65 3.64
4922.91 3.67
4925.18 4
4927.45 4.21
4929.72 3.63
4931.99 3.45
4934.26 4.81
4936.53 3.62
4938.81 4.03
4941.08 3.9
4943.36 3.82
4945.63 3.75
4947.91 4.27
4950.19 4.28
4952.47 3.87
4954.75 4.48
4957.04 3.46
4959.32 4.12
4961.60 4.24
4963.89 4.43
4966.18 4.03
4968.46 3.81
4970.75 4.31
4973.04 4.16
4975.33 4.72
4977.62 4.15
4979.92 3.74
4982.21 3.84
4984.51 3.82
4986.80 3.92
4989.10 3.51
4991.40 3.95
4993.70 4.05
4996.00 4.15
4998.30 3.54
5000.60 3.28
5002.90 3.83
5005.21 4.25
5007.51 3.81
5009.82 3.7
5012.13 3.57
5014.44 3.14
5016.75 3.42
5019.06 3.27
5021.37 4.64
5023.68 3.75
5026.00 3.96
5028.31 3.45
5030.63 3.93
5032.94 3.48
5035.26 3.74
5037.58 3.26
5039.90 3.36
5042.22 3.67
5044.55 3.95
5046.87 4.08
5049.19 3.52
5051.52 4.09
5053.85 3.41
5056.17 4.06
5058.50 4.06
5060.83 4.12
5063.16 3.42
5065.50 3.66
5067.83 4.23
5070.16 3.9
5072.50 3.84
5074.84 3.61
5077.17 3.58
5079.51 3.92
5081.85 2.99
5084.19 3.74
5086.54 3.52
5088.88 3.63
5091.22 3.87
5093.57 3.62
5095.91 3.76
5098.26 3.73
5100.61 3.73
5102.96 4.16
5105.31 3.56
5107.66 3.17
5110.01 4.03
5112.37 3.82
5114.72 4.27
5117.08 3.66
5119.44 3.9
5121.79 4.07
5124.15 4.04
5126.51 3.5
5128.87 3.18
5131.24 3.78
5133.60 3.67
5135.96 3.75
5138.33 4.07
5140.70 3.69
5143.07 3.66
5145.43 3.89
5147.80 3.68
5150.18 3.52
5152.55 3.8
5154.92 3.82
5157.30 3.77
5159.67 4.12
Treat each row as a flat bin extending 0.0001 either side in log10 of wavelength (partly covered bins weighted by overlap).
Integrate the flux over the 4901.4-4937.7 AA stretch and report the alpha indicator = 140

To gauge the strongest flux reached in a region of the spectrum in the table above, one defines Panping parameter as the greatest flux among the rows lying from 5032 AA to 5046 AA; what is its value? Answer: 3.95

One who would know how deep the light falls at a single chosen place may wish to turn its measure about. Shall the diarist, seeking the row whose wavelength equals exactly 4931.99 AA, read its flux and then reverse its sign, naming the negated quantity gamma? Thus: -3.45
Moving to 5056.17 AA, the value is -4.06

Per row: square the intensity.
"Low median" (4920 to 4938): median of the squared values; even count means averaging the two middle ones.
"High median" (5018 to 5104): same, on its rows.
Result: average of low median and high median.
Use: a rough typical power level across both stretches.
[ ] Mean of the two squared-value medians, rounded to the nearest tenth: 13.7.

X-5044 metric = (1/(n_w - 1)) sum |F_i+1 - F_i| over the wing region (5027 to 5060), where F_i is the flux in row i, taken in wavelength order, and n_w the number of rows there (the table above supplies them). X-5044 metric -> 0.38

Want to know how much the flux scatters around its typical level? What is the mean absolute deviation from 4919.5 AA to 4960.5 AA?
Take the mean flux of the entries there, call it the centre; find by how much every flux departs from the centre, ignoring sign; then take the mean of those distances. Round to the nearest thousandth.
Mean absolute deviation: 0.293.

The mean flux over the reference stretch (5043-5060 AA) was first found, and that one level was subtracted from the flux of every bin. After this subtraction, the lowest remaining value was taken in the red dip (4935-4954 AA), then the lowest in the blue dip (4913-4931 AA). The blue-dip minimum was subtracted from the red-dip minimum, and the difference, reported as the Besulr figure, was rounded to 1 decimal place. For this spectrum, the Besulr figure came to 0.3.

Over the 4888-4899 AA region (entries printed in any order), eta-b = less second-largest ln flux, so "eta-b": -1.472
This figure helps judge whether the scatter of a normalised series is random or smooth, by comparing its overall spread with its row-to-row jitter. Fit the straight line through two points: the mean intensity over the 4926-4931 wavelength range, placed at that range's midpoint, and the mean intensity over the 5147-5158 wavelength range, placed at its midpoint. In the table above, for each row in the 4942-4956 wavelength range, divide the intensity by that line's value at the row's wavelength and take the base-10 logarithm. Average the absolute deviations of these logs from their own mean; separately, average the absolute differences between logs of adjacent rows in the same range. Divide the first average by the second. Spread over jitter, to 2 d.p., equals 0.82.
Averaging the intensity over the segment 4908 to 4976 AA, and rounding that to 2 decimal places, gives 3.96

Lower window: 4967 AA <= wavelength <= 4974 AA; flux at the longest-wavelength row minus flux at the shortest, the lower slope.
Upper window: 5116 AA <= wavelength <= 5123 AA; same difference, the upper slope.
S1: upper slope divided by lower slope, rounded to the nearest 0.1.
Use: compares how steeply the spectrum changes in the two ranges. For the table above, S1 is 1.2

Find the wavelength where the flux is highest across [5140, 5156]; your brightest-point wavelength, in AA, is 5145.43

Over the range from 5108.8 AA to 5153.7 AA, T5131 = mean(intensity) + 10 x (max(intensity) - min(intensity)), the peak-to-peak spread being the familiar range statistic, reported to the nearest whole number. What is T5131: 15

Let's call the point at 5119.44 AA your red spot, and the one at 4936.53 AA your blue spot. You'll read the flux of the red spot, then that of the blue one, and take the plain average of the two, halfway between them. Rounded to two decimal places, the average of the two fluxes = 3.76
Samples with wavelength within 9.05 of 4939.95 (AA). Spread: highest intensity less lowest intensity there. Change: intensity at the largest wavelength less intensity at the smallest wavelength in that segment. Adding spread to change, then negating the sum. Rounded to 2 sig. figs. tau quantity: -2.2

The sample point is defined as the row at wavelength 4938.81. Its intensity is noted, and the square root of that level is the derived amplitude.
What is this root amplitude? 2.01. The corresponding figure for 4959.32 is 2.03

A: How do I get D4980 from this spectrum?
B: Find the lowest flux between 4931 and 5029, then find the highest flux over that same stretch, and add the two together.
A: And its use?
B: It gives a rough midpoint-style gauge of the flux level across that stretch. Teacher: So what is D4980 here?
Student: 7.95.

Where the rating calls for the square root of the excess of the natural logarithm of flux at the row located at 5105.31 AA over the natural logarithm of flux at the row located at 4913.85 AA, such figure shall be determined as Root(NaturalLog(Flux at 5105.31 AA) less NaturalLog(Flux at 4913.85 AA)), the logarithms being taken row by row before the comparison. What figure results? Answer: 0.28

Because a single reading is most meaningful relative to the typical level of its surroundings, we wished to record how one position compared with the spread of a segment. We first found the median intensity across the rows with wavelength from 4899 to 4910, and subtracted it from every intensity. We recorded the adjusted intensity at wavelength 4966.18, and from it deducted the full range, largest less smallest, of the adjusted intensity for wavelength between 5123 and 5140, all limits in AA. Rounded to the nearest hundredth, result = -0.99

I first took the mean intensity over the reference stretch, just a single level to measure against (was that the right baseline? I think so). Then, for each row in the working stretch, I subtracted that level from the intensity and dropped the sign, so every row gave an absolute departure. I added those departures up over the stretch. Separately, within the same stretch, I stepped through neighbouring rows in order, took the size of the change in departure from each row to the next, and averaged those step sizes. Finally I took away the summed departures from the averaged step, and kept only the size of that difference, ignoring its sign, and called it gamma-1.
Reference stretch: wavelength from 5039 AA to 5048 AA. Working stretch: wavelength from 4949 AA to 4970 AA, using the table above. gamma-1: 3.1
